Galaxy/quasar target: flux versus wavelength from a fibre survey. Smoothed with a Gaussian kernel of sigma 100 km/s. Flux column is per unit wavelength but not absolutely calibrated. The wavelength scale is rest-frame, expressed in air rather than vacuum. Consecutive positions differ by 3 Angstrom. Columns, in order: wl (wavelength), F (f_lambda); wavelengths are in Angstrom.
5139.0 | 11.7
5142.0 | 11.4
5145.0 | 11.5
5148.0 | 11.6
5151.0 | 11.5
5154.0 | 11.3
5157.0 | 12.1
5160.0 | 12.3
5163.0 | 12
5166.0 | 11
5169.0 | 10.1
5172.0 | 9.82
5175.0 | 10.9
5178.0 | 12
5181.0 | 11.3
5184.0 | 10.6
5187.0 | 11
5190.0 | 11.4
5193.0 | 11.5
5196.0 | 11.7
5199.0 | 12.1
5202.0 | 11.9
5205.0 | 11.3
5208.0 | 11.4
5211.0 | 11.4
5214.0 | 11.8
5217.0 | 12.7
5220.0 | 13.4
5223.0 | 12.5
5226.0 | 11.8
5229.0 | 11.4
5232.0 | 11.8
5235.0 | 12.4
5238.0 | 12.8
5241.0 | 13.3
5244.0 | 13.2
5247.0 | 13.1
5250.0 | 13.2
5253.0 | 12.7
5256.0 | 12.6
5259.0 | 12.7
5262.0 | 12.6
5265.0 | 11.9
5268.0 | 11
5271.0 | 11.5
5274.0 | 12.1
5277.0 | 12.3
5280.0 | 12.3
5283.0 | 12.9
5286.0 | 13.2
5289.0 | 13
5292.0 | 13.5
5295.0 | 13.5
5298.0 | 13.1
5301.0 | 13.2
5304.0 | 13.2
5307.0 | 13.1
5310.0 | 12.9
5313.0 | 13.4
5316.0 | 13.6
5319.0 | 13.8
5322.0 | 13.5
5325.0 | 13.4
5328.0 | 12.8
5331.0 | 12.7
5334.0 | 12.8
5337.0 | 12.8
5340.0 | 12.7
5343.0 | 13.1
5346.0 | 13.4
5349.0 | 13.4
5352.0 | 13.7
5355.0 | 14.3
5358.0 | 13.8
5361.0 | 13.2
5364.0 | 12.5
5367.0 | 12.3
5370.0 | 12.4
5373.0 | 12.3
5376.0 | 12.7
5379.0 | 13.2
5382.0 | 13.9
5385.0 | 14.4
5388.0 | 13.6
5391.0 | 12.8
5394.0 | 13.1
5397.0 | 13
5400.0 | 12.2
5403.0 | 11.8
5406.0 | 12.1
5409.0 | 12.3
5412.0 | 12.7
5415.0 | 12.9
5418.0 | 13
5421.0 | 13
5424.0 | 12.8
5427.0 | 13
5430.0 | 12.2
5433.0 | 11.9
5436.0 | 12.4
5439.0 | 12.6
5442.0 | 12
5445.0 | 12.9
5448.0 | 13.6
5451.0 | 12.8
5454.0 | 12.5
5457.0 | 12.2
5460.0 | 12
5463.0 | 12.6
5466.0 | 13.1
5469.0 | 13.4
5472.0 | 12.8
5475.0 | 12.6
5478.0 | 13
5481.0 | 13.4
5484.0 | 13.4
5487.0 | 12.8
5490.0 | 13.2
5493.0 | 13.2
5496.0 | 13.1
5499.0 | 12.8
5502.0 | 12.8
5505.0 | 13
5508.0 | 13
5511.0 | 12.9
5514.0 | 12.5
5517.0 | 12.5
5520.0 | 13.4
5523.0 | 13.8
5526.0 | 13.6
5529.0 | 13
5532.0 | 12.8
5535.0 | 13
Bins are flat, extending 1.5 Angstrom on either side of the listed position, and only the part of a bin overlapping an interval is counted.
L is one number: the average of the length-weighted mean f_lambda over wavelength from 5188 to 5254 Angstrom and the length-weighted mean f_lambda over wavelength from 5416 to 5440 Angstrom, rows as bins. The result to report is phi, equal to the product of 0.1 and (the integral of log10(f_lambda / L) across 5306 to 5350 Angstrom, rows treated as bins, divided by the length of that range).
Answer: 0.0025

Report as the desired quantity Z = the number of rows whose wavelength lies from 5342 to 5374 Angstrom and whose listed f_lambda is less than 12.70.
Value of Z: 4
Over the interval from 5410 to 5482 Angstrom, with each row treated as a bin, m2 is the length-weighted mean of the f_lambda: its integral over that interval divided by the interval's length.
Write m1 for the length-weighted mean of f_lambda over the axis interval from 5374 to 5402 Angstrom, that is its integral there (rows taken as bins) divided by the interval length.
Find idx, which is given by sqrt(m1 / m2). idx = 1.02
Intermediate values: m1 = 13.2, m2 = 12.7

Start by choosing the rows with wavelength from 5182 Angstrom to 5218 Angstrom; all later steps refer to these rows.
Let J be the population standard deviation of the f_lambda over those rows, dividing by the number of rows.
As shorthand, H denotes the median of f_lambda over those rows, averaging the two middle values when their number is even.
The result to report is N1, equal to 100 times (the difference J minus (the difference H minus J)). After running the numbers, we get -1042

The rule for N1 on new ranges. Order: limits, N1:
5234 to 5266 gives -1191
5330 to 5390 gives -1190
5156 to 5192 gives -962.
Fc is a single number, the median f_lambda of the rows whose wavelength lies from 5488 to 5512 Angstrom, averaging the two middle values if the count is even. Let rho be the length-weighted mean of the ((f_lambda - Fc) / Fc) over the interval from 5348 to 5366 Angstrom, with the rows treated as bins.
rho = 0.03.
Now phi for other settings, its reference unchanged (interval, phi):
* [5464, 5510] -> 0.0021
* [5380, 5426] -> 0.0017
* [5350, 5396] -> 0.0027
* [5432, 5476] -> 0.0007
